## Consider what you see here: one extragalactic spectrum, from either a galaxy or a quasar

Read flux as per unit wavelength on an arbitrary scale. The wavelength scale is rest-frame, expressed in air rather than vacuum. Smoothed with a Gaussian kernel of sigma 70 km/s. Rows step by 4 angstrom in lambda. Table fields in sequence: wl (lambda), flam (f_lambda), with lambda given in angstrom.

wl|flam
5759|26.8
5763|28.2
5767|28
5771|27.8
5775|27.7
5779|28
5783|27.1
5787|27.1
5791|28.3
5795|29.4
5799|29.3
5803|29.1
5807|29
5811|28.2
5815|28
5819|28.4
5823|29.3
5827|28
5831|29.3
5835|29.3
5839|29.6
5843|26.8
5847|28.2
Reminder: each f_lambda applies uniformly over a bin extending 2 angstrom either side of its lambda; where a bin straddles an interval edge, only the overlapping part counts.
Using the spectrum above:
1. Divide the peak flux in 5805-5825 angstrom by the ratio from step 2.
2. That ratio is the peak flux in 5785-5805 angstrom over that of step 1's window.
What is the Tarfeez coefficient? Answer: 29.2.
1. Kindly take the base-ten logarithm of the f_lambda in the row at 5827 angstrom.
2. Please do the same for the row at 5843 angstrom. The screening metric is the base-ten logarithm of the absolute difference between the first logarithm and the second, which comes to -1.72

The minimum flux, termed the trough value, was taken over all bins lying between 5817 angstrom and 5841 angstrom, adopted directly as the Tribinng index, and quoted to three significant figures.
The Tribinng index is 28.0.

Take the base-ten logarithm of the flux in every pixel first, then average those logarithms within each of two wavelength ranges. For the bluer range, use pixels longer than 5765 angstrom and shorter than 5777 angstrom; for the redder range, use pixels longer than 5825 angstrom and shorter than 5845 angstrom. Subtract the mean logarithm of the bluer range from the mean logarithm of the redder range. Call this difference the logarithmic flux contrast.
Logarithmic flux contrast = 0.012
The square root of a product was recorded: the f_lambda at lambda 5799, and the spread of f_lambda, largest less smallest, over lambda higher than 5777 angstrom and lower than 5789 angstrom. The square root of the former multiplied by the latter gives 5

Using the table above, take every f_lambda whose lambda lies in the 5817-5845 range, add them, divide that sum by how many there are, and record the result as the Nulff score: 28.7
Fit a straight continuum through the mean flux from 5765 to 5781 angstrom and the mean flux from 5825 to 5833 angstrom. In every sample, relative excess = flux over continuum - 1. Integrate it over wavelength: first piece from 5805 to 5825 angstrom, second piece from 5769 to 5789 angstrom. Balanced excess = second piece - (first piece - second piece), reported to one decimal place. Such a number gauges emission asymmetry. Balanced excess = -0.7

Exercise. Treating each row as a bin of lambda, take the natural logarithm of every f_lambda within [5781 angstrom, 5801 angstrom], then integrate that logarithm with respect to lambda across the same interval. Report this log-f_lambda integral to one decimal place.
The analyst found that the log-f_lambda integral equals 66.8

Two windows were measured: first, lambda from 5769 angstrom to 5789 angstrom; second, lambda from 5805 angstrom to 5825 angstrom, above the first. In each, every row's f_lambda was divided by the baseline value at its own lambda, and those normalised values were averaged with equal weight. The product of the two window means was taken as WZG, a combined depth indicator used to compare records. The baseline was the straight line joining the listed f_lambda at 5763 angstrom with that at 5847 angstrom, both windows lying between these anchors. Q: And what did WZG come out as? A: 0.99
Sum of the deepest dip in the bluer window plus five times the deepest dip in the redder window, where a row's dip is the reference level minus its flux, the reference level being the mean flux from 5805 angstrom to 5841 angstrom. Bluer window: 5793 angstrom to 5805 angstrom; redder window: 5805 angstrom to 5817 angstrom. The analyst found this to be 3.6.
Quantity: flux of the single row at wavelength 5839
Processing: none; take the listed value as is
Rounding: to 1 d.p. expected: 29.6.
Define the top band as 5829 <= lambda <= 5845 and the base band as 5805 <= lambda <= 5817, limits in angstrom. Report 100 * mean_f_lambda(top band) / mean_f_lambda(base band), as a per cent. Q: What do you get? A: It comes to 101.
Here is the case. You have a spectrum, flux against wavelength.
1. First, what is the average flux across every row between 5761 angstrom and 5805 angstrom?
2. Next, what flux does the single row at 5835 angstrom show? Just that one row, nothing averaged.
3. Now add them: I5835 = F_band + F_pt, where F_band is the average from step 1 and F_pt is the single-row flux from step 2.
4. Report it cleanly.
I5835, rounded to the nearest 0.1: 57.5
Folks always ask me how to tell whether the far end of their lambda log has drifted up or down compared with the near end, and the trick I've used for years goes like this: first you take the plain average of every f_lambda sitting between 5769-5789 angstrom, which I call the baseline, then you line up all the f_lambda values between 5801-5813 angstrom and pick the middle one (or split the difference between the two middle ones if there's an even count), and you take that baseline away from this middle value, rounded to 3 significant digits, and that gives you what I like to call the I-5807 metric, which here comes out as 1.46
